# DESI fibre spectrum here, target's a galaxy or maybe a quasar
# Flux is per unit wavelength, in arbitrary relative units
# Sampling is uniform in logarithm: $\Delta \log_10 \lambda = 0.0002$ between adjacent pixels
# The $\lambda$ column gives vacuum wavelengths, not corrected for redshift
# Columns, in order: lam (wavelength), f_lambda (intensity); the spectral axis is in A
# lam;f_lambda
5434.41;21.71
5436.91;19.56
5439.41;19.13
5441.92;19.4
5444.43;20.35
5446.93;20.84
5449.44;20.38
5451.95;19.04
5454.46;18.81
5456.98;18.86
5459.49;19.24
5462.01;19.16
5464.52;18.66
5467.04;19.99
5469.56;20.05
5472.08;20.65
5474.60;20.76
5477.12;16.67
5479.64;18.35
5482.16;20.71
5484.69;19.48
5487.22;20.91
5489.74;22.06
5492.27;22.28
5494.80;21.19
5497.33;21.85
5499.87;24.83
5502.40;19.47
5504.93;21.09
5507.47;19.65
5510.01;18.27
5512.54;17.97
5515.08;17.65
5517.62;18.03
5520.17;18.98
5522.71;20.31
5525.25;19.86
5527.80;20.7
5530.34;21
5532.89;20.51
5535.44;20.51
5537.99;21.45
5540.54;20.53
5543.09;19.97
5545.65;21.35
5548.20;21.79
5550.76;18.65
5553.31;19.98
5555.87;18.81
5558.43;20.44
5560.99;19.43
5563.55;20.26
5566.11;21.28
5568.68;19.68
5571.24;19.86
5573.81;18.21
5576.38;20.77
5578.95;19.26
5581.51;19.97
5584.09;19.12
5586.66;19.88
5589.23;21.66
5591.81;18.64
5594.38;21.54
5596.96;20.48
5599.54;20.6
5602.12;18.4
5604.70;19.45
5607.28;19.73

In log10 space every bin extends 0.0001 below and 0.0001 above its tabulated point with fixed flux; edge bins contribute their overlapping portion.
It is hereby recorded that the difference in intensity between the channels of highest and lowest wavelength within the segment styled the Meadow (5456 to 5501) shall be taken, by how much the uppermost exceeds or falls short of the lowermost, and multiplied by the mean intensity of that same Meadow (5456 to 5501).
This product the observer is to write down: 121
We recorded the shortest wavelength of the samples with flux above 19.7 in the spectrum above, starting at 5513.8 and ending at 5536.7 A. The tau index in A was 5522.71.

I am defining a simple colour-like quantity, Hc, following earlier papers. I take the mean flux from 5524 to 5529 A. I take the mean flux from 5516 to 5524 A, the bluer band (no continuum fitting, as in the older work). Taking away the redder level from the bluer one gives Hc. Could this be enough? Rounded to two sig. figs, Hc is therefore -1.2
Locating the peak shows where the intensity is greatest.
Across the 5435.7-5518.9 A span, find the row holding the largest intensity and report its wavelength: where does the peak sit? 5499.87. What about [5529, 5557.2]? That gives 5548.20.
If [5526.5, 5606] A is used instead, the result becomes 5548.20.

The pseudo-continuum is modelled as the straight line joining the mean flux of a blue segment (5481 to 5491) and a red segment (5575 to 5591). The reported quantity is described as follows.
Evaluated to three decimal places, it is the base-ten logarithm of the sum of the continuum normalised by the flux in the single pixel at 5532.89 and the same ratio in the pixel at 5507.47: 0.311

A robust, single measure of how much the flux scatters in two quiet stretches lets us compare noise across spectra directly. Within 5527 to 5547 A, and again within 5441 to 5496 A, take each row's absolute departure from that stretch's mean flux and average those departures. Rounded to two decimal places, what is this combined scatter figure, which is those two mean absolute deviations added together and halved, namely 0.71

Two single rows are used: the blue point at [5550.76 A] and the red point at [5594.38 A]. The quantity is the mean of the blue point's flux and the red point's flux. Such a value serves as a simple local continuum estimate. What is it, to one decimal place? 20.1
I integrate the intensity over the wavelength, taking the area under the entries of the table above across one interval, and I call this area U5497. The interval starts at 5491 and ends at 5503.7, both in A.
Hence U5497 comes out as 278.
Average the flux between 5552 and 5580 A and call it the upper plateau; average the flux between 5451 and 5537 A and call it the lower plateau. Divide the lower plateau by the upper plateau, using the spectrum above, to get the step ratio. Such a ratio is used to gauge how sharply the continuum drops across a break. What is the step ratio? 1.01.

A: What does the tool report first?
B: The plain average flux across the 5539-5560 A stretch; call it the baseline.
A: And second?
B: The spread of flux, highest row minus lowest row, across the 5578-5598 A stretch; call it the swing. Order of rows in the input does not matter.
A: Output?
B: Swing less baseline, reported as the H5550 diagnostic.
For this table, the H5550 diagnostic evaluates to -17.2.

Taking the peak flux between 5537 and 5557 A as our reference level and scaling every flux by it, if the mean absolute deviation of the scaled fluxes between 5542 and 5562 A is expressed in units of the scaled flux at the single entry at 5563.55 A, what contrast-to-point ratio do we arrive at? 0.042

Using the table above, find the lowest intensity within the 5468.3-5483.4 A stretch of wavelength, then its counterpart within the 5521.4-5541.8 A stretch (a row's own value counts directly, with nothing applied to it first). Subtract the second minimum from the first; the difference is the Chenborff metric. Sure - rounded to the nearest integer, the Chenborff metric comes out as -3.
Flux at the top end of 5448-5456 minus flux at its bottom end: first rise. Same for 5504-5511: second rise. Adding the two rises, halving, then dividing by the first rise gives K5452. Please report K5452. 1.4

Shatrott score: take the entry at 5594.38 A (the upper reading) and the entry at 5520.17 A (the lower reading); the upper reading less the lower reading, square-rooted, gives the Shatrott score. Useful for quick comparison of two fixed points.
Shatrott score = 1.60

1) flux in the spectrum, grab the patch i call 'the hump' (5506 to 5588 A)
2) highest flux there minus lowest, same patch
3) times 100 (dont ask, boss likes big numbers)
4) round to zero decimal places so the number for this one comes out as 414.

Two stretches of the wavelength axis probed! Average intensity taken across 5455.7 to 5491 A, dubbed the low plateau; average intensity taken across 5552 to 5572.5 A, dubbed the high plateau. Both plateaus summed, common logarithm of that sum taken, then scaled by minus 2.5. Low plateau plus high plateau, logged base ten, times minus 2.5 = -4.00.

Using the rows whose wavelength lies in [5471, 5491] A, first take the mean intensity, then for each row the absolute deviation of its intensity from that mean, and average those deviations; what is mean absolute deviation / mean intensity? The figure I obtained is 0.07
